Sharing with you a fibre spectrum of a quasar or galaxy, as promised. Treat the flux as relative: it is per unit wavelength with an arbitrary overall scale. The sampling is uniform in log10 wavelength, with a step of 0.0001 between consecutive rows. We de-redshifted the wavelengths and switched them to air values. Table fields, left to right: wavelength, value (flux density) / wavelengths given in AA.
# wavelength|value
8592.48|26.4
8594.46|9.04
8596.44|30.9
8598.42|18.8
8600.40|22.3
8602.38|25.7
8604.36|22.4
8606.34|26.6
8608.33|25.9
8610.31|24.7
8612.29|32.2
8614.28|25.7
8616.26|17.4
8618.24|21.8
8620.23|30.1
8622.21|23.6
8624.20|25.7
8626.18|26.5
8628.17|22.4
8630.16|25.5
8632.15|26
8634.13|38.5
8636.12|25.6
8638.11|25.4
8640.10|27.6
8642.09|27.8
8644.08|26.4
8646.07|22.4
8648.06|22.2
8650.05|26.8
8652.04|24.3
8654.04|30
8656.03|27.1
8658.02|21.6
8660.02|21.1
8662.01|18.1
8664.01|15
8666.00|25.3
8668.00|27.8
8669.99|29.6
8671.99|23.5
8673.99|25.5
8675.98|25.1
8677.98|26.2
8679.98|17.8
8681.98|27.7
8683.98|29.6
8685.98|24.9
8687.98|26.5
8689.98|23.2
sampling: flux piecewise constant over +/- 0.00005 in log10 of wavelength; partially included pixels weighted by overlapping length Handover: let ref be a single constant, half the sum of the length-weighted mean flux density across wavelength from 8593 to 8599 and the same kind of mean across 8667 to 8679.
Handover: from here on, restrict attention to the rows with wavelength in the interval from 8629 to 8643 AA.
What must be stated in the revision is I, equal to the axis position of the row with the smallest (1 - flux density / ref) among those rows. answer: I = 8634.13 AA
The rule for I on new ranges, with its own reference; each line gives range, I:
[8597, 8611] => 8606.34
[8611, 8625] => 8612.29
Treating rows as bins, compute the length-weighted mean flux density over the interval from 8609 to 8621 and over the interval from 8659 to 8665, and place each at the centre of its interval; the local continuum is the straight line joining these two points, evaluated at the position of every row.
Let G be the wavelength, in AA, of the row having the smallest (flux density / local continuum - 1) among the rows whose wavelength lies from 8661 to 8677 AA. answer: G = 8664.01 AA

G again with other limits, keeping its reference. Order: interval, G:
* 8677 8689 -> 8679.98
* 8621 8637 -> 8628.17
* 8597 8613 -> 8598.42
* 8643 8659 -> 8646.07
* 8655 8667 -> 8664.01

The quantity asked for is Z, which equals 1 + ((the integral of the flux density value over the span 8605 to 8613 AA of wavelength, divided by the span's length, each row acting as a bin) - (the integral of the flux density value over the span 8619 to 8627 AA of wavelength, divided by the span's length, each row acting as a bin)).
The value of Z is 2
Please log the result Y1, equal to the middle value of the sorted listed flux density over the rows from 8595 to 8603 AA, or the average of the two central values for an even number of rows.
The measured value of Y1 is 24.0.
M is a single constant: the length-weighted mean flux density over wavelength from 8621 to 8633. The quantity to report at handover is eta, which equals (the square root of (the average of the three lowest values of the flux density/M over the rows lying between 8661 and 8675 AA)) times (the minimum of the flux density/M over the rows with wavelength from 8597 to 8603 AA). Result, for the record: 0.65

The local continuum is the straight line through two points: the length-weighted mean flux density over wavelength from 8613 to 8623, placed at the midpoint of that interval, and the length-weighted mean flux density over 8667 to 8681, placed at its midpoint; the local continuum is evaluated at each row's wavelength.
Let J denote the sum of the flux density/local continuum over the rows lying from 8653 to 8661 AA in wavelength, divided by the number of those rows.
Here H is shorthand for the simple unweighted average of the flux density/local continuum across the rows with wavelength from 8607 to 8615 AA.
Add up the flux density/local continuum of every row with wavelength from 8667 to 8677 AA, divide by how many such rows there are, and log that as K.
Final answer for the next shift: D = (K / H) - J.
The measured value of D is -0.09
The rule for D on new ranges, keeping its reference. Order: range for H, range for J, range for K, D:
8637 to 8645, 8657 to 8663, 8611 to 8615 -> 0.29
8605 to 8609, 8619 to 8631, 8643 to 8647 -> -0.16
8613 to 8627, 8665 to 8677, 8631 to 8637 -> 0.17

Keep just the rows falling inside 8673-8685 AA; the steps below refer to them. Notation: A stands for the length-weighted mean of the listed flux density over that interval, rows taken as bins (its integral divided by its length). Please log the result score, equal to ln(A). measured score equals 3.23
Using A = 25.3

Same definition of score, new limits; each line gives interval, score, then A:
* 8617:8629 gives 3.21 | 24.9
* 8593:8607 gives 3.10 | 22.3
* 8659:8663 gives 2.98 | 19.6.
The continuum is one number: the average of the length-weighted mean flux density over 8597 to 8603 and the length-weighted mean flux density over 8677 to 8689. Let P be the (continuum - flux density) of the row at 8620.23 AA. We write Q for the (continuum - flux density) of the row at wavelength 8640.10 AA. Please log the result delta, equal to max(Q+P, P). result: -6.0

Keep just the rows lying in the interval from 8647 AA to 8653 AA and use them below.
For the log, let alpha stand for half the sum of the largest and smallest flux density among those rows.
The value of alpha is 24.5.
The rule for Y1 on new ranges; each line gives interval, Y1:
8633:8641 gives 26.6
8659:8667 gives 19.6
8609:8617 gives 25.2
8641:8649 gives 24.4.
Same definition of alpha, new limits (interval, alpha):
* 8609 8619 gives 24.8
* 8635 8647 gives 25.1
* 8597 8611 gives 22.7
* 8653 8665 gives 22.5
